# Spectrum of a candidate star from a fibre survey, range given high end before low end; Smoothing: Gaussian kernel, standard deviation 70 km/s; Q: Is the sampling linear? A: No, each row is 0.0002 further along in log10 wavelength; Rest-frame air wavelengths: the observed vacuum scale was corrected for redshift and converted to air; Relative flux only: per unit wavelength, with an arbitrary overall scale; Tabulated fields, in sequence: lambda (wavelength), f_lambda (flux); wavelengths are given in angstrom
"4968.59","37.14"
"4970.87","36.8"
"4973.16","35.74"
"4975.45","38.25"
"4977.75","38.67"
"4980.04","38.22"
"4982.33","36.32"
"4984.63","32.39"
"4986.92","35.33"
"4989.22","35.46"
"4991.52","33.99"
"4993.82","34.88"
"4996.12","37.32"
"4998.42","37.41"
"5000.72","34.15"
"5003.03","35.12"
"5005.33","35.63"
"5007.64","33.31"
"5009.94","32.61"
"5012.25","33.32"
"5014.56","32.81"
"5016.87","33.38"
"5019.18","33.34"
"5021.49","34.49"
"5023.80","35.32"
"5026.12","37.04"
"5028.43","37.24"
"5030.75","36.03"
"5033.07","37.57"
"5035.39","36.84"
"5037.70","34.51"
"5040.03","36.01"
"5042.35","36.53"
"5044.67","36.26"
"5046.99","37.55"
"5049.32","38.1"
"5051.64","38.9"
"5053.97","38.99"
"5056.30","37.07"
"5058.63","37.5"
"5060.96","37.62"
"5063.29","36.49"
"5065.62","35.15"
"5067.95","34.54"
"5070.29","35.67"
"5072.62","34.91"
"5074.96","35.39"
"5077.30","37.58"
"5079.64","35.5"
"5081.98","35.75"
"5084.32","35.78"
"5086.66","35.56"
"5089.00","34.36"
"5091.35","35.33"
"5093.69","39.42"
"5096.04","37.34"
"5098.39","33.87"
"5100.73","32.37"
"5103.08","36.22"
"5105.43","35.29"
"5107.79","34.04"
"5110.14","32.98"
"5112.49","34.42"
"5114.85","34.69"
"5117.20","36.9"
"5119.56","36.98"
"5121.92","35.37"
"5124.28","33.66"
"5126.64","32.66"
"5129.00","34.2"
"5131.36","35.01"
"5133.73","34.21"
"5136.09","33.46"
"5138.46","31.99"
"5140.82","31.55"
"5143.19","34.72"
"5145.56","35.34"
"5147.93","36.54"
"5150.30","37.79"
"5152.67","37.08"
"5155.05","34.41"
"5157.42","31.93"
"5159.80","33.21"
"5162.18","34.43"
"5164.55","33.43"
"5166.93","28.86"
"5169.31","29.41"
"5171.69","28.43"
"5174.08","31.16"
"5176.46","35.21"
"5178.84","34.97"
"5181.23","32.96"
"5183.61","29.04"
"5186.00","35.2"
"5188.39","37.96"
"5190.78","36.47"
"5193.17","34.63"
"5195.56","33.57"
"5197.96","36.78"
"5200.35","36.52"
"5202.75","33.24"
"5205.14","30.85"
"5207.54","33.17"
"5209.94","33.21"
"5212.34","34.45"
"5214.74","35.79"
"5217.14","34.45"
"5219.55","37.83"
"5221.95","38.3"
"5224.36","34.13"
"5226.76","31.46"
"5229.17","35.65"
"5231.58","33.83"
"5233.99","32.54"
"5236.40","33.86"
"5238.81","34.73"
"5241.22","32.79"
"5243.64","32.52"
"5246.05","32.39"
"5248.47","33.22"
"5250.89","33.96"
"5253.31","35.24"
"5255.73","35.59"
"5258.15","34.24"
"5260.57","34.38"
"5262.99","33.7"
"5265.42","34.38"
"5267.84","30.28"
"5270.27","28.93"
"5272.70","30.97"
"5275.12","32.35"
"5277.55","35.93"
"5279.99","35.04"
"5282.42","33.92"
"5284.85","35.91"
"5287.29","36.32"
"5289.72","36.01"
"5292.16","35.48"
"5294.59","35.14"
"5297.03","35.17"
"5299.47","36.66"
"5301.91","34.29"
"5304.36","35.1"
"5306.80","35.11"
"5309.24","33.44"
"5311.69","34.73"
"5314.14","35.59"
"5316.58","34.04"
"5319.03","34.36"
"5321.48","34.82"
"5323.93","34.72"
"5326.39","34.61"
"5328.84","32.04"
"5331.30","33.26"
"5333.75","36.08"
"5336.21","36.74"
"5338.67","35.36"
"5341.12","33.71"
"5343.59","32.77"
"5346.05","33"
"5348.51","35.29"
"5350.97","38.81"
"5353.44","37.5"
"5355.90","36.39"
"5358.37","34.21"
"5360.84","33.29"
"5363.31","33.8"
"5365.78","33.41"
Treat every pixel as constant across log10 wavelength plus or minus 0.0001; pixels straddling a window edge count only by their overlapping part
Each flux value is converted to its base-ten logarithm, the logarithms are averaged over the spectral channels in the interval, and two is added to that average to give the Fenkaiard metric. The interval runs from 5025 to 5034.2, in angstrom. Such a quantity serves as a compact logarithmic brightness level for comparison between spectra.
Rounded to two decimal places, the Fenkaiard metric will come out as 3.57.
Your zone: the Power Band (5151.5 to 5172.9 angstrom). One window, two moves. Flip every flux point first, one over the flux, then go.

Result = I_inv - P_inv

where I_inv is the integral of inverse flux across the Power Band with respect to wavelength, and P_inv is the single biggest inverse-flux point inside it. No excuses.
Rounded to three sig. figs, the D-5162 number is 0.631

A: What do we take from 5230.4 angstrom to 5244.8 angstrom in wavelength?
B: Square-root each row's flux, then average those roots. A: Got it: 5.78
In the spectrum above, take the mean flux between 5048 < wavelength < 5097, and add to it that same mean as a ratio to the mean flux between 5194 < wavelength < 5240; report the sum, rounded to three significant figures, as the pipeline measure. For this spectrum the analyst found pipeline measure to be 37.6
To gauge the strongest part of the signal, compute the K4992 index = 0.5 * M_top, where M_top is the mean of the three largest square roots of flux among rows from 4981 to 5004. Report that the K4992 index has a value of 3.04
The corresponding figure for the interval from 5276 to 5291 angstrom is 3.00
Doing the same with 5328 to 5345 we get 3.00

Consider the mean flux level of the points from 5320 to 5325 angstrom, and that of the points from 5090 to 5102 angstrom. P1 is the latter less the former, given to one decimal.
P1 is 0.9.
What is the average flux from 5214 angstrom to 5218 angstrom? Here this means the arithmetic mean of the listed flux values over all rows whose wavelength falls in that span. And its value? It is 35.1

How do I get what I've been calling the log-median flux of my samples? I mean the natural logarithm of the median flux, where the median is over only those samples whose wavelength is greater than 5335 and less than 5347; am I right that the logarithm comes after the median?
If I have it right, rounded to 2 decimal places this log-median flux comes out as 3.52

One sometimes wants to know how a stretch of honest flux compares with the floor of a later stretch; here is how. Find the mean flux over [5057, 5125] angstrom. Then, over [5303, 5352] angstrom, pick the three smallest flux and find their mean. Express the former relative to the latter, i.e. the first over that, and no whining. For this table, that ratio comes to 1.09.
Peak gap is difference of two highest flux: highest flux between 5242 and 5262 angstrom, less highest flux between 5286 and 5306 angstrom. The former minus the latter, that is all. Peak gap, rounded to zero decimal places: -1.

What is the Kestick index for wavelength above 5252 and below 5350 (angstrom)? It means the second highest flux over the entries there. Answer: 36.66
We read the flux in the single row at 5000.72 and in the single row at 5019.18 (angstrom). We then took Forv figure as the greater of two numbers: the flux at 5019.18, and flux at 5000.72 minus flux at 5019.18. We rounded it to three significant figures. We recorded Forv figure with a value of 33.3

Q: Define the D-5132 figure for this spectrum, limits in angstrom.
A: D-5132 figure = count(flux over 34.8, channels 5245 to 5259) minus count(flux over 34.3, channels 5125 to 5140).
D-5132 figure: 1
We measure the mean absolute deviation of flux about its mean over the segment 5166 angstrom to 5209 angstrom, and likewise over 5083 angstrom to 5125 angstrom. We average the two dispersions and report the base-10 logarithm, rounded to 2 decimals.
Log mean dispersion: 0.27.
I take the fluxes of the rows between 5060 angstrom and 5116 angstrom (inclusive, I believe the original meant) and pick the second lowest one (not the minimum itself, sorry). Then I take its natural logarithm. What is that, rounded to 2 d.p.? 3.50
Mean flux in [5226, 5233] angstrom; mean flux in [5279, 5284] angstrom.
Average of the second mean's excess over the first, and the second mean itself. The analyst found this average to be 17.7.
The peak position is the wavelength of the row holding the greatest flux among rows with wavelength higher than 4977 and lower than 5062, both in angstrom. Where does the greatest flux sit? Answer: 5053.97 angstrom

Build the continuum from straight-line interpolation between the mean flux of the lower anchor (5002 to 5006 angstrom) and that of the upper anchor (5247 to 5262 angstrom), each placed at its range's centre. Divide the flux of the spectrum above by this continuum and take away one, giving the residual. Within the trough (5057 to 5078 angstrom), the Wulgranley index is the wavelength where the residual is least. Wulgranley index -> 5067.95 angstrom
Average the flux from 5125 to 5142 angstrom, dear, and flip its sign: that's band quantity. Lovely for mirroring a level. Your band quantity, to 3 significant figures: -33.3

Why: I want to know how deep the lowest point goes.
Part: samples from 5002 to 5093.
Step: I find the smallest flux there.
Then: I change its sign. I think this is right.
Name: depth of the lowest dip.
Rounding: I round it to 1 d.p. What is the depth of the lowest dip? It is -32.6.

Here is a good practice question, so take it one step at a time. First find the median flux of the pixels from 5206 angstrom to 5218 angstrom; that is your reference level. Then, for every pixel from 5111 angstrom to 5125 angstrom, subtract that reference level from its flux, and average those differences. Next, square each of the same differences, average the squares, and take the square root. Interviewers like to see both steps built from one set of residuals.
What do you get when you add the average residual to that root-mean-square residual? 2.4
